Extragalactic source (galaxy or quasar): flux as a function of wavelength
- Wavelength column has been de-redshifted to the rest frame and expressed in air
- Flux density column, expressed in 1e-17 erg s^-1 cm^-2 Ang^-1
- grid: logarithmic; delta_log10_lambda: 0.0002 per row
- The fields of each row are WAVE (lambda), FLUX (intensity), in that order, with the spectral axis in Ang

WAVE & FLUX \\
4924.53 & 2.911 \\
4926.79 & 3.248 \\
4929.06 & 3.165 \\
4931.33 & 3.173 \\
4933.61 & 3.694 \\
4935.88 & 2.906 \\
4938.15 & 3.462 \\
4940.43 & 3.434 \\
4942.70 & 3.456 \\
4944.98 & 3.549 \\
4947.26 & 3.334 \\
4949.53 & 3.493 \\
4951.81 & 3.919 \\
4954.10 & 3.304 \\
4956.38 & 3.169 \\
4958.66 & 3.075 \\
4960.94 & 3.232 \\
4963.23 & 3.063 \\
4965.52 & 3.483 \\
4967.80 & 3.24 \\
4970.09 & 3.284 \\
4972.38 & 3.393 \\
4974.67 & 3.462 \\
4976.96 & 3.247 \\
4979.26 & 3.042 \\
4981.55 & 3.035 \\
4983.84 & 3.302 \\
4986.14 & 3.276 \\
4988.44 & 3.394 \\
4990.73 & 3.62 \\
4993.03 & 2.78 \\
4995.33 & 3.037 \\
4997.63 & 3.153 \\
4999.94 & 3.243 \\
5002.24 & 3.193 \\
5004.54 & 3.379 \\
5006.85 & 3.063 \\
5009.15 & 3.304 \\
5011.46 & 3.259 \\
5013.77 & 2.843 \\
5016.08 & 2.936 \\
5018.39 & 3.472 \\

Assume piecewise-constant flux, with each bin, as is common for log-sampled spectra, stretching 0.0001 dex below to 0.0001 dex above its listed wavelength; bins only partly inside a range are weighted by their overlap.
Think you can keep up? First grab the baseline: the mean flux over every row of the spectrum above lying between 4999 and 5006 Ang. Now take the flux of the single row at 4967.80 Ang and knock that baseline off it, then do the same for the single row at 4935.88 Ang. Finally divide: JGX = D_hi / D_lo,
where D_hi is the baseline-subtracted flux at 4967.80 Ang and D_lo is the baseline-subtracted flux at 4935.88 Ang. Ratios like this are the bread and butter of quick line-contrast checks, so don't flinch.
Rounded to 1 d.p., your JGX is 0.1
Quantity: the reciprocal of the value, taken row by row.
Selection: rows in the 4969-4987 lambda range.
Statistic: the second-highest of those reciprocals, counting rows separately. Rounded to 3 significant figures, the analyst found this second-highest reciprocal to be 0.329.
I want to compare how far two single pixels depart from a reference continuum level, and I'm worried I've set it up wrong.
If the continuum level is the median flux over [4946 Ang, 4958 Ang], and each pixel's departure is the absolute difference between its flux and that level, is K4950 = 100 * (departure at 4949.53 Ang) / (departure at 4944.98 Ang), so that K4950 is 74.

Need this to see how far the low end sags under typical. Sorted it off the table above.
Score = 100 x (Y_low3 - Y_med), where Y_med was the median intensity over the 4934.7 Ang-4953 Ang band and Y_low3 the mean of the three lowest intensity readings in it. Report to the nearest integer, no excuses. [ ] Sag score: -23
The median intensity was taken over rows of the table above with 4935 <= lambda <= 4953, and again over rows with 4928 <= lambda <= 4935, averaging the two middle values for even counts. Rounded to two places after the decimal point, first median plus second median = 6.63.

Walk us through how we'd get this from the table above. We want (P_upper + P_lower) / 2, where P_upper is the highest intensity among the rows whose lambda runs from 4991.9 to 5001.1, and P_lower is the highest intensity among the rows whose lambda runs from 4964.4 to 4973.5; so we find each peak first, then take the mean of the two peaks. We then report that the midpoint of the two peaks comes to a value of 3.36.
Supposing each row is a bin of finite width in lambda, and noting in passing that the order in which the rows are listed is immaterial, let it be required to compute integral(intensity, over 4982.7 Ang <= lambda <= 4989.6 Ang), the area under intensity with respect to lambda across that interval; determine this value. 22.9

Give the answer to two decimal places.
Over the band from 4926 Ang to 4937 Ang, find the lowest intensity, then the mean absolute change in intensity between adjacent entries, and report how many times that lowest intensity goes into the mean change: 0.12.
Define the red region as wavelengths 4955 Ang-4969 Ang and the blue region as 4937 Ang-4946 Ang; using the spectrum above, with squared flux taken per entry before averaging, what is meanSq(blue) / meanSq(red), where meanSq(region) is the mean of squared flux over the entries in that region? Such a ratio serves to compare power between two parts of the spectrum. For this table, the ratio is 1.17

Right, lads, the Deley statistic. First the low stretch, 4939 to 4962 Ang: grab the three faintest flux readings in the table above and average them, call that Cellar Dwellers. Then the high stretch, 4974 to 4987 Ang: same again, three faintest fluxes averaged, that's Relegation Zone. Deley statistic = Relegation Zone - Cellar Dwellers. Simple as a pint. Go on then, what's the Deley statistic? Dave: -0.05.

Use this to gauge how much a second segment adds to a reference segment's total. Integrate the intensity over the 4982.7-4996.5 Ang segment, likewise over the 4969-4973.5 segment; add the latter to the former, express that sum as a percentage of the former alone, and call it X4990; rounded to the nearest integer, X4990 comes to 134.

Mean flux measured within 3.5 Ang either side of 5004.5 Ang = 3.21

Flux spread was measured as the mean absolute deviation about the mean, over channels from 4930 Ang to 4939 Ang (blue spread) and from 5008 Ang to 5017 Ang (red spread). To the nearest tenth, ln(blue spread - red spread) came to -2.6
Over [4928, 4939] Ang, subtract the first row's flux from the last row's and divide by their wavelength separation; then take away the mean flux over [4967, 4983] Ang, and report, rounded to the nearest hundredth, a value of -3.21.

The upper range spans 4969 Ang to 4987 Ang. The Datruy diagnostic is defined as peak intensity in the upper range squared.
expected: 12.0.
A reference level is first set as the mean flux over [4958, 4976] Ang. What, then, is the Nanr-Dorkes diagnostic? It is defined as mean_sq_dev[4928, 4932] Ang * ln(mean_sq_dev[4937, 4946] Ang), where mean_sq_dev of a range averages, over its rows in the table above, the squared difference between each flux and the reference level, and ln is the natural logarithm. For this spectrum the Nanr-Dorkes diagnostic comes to -0.04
